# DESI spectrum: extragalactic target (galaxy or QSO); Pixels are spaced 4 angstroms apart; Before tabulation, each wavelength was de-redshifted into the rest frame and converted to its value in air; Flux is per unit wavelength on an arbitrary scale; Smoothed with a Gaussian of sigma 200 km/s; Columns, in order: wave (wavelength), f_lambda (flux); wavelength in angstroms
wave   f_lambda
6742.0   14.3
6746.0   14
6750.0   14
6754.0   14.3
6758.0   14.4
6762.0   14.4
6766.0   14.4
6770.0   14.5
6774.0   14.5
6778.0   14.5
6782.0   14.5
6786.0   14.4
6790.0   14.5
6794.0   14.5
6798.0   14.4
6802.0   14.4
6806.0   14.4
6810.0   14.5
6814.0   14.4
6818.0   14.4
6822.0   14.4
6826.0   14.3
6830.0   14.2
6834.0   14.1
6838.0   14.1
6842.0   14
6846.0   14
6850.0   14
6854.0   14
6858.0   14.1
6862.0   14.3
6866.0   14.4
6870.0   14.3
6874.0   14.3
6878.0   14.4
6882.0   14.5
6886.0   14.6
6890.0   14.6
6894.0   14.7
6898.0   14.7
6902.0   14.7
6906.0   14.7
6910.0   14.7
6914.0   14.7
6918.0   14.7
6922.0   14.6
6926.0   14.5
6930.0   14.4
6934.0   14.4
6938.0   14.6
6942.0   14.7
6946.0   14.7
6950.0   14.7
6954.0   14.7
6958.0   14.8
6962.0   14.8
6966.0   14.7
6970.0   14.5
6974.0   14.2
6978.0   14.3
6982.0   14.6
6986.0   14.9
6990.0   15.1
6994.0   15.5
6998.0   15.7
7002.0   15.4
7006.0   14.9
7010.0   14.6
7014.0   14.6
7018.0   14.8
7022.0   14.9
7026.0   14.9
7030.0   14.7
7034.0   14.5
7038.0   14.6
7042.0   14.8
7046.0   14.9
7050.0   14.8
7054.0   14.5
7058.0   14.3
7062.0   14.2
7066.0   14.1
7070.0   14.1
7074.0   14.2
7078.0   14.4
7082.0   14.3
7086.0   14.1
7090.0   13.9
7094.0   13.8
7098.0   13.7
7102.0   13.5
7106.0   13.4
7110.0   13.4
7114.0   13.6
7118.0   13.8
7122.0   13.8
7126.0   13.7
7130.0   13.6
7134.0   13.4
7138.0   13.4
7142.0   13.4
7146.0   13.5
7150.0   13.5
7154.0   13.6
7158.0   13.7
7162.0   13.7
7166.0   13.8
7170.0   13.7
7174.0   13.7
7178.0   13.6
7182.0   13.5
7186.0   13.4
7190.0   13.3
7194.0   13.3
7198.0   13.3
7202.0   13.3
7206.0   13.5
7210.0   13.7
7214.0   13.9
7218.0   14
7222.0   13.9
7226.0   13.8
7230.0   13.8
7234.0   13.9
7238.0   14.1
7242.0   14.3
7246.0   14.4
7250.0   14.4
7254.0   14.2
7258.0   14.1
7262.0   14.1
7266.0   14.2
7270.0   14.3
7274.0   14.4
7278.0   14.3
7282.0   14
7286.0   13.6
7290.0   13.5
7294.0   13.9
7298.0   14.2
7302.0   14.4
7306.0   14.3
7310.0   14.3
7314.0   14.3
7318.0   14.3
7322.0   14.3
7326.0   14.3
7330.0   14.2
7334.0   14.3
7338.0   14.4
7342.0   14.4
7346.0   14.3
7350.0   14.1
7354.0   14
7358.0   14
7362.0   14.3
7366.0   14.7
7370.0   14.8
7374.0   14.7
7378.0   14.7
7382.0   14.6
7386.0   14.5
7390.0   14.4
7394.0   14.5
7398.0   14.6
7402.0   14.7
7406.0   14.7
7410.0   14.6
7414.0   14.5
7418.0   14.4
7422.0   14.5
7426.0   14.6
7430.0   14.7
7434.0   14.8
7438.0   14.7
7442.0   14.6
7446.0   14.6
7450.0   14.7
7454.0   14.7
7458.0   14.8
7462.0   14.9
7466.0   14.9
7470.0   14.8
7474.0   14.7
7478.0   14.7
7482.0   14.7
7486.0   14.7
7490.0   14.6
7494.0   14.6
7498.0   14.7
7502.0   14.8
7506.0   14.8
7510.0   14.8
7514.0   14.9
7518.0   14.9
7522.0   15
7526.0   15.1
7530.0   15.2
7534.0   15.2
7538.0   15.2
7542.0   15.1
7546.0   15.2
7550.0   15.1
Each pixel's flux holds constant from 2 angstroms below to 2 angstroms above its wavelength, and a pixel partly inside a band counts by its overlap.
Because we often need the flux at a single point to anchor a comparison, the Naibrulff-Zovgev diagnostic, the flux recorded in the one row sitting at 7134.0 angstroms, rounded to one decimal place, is 13.4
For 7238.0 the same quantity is 14.1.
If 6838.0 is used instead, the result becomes 14.1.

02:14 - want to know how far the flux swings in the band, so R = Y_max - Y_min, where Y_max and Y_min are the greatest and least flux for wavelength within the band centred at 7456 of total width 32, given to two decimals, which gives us 0.30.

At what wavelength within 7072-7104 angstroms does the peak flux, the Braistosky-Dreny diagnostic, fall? 7078.0 angstroms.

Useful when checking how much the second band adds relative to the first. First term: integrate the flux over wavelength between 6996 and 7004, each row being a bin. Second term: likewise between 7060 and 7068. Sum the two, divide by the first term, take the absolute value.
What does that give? 1.9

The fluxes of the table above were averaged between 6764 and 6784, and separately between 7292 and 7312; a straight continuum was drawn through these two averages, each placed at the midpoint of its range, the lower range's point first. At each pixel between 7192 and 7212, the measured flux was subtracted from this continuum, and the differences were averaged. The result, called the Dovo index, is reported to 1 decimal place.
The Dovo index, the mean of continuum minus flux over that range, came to 0.8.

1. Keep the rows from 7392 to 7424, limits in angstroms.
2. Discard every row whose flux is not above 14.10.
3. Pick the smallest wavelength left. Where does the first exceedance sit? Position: 7394.0 angstroms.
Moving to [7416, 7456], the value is 7418.0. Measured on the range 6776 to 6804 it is 6778.0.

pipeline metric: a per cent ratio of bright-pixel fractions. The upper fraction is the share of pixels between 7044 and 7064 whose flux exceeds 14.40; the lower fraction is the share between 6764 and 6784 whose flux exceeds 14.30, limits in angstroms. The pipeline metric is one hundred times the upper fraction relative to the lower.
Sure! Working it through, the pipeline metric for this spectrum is 60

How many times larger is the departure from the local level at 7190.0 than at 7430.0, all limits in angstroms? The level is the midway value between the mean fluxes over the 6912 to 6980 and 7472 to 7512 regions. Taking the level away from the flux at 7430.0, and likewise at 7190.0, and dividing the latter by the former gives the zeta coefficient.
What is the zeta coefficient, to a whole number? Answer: -27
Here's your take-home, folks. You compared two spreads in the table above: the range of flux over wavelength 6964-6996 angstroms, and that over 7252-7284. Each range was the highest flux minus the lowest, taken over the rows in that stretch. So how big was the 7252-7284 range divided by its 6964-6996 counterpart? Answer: 0.31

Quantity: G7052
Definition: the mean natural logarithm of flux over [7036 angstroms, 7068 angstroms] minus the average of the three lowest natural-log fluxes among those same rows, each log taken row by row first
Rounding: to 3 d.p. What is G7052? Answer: 0.022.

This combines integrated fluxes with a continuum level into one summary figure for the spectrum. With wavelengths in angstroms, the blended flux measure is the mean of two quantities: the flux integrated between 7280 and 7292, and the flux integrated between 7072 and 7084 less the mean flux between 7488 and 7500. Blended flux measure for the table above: 160.7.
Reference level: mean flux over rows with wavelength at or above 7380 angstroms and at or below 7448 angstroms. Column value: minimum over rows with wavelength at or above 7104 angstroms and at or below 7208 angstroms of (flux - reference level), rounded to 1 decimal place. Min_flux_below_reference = -1.3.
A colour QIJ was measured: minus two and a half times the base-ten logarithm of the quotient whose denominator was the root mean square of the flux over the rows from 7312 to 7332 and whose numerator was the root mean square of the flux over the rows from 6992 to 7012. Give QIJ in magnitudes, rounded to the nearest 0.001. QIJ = -0.070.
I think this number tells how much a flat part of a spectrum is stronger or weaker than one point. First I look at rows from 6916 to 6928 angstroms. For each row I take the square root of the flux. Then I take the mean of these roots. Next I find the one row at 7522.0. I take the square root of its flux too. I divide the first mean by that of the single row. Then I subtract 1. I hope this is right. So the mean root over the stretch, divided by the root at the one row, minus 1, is -0.013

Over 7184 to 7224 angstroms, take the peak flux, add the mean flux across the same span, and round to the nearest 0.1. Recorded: 27.6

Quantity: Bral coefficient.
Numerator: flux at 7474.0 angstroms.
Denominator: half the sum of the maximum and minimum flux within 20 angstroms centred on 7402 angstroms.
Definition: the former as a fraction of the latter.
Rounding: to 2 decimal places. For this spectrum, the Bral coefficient 1.01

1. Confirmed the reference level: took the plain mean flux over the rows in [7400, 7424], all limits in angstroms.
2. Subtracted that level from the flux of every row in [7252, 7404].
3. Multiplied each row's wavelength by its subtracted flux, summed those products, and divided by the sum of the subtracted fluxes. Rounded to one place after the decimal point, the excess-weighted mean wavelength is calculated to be 7301.3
